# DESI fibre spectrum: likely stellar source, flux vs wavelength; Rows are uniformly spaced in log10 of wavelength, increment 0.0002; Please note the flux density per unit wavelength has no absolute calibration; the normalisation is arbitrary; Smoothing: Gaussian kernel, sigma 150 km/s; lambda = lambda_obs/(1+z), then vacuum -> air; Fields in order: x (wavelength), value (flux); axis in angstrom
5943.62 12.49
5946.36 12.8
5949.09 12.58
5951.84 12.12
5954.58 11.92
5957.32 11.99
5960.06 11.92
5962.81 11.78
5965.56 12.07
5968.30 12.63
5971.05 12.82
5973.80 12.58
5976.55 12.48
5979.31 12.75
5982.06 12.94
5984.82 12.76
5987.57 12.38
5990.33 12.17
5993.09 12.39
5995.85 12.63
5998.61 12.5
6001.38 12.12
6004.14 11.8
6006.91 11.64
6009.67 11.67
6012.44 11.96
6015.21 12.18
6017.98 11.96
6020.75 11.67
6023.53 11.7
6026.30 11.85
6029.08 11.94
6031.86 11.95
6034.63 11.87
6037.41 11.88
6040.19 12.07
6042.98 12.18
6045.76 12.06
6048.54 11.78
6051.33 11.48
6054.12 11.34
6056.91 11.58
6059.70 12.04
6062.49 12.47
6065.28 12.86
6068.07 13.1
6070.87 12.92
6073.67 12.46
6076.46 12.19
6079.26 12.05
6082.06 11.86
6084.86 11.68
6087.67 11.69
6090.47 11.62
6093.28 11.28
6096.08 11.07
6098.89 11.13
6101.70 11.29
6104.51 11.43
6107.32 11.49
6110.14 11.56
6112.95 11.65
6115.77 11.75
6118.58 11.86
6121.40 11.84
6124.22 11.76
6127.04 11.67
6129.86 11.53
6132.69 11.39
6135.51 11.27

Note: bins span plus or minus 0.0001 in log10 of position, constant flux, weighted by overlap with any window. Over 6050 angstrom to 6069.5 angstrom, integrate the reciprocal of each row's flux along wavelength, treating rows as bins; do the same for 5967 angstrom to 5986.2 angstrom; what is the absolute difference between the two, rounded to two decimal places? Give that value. 0.10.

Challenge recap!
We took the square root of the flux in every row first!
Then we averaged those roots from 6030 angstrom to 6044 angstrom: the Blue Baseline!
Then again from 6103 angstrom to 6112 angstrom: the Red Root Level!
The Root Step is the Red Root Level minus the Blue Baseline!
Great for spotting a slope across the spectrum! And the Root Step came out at -0.07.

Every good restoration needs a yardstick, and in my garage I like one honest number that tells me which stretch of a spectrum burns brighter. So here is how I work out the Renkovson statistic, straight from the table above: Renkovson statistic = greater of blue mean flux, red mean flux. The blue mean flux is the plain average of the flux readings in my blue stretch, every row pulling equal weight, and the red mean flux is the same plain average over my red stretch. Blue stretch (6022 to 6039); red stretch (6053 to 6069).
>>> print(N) 12.23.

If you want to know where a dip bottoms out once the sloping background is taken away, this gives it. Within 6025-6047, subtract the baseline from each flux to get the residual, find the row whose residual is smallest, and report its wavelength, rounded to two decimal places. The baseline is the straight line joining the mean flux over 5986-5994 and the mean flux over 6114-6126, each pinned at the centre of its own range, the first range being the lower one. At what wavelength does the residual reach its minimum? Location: 6026.30 angstrom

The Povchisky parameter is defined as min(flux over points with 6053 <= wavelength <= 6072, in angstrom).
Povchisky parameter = 11.34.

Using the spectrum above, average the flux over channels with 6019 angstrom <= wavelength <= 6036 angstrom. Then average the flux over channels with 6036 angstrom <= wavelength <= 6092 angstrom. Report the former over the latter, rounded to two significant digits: 0.98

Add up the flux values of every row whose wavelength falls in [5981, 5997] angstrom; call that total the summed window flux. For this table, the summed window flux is 75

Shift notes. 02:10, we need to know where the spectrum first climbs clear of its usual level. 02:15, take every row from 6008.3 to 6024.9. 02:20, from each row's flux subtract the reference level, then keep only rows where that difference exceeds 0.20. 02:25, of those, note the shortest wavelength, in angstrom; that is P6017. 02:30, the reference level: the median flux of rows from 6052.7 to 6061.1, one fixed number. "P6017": 6012.44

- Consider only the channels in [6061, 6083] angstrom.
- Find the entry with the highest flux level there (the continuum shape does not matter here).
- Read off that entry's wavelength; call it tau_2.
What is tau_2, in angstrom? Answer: 6068.07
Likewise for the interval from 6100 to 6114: 6112.95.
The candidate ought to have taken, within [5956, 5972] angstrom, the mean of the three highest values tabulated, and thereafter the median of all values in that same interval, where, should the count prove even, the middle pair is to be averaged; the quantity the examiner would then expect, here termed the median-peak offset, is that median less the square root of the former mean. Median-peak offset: 8.5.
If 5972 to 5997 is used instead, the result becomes 9.0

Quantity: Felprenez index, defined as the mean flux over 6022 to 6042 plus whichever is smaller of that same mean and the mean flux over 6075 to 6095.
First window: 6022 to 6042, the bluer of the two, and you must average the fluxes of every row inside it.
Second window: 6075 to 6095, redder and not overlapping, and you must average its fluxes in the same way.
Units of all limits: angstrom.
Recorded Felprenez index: 23.7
